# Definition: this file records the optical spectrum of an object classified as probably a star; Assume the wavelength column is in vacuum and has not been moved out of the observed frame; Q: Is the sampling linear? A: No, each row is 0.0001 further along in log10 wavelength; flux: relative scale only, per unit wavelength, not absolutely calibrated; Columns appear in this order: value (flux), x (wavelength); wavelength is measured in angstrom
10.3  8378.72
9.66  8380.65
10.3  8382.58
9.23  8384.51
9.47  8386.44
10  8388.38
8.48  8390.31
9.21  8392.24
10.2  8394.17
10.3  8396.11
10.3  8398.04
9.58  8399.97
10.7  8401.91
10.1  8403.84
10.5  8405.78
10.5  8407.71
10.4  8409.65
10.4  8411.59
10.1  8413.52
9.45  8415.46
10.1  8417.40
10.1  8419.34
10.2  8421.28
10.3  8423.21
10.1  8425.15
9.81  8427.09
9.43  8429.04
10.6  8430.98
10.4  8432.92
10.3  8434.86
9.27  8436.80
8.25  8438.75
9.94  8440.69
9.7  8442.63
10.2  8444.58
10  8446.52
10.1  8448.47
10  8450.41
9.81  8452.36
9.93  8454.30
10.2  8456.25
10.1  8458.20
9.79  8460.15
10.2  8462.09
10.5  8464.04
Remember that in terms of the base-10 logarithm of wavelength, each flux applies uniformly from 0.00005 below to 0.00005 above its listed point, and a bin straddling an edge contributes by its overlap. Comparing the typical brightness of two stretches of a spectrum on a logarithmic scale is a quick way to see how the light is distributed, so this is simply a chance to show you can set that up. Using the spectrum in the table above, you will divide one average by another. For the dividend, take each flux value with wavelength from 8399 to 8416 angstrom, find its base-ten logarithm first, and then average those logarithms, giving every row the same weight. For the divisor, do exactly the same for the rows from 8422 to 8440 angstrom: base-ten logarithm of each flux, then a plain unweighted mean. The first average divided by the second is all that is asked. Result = 1.02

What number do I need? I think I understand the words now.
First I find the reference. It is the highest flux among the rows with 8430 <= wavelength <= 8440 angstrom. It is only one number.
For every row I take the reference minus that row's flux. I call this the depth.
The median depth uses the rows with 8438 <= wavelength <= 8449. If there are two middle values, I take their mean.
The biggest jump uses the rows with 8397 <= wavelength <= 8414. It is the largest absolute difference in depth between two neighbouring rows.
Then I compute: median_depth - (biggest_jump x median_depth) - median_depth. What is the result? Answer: -0.71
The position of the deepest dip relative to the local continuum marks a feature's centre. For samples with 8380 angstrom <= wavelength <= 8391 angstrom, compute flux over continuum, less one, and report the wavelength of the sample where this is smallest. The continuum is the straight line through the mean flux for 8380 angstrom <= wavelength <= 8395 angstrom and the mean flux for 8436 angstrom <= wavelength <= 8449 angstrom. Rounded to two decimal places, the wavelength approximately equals 8390.31 angstrom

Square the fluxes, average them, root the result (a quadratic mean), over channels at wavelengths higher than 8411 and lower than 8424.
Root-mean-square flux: 10.1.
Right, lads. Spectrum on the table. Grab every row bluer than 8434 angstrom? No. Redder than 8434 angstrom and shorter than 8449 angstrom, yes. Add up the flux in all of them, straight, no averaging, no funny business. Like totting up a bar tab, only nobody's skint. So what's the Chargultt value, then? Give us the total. 78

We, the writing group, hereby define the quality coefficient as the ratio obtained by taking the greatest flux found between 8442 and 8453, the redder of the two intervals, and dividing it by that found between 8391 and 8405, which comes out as 0.95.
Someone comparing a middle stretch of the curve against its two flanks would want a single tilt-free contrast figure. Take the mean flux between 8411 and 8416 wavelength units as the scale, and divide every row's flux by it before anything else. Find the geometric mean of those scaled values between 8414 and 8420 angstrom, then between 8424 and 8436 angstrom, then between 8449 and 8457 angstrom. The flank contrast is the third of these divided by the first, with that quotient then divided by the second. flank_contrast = 1.00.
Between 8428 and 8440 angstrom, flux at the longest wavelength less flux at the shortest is -1.2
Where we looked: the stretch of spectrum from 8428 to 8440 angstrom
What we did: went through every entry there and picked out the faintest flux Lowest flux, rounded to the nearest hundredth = 8.25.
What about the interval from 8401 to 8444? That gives 8.25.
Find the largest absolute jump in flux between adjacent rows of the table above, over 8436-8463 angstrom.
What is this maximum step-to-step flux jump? 1.69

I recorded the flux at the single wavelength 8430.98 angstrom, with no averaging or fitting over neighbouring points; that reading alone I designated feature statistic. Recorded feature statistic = 10.6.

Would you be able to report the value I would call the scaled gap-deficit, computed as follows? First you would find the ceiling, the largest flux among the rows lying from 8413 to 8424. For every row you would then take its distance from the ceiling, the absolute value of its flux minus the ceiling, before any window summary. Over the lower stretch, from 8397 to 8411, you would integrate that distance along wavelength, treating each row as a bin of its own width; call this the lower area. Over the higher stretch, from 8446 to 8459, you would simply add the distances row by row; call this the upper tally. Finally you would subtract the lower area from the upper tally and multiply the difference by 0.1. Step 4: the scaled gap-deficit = -0.16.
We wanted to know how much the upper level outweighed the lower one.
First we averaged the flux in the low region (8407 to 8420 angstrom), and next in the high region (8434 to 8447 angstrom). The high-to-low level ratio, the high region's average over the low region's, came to 0.95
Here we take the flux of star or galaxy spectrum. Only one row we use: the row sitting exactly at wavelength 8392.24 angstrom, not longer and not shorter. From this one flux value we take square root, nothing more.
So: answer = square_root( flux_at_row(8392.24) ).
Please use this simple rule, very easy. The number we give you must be 3.03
